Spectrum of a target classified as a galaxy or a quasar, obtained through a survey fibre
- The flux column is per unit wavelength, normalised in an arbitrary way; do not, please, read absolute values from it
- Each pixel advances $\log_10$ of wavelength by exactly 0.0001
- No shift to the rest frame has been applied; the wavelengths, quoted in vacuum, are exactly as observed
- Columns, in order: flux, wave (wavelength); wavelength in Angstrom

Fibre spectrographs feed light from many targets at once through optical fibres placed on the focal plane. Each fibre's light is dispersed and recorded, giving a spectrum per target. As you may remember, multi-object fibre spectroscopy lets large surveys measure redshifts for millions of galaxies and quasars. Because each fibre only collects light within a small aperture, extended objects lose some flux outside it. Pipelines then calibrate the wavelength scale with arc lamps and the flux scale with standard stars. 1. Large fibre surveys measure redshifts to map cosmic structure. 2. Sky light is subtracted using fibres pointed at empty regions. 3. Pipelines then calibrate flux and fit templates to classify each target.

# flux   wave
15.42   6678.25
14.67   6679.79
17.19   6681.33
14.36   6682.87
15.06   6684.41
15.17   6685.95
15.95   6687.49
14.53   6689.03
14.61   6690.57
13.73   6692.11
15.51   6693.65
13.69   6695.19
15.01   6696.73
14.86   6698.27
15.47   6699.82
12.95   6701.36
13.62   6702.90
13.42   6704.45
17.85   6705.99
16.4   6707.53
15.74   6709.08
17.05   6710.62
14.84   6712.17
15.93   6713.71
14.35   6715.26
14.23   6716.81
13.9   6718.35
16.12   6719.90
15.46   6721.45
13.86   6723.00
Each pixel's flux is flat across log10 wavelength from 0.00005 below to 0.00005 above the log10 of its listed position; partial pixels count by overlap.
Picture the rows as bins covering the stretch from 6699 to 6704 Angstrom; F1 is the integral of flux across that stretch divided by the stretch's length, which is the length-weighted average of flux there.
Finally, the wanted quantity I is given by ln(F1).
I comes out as 2.64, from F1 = 14.0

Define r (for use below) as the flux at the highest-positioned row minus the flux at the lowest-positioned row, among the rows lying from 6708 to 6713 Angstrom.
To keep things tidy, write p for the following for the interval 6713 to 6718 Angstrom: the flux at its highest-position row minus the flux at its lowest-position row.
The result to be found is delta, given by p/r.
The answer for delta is 1.9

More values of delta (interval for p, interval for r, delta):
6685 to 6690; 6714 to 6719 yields 1.4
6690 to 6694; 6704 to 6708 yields 0.3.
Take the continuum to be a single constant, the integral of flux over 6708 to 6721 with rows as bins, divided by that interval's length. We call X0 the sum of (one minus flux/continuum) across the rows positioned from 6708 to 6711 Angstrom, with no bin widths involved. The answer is -0.14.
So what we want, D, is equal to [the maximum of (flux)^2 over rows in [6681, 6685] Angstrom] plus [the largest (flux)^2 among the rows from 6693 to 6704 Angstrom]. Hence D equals 536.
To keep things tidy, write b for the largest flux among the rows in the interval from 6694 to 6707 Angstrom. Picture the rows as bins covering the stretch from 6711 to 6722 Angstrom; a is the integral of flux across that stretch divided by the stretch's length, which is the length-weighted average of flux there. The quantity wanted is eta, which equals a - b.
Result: -2.8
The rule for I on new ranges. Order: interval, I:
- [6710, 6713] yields 2.77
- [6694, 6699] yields 2.68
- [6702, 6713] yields 2.74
